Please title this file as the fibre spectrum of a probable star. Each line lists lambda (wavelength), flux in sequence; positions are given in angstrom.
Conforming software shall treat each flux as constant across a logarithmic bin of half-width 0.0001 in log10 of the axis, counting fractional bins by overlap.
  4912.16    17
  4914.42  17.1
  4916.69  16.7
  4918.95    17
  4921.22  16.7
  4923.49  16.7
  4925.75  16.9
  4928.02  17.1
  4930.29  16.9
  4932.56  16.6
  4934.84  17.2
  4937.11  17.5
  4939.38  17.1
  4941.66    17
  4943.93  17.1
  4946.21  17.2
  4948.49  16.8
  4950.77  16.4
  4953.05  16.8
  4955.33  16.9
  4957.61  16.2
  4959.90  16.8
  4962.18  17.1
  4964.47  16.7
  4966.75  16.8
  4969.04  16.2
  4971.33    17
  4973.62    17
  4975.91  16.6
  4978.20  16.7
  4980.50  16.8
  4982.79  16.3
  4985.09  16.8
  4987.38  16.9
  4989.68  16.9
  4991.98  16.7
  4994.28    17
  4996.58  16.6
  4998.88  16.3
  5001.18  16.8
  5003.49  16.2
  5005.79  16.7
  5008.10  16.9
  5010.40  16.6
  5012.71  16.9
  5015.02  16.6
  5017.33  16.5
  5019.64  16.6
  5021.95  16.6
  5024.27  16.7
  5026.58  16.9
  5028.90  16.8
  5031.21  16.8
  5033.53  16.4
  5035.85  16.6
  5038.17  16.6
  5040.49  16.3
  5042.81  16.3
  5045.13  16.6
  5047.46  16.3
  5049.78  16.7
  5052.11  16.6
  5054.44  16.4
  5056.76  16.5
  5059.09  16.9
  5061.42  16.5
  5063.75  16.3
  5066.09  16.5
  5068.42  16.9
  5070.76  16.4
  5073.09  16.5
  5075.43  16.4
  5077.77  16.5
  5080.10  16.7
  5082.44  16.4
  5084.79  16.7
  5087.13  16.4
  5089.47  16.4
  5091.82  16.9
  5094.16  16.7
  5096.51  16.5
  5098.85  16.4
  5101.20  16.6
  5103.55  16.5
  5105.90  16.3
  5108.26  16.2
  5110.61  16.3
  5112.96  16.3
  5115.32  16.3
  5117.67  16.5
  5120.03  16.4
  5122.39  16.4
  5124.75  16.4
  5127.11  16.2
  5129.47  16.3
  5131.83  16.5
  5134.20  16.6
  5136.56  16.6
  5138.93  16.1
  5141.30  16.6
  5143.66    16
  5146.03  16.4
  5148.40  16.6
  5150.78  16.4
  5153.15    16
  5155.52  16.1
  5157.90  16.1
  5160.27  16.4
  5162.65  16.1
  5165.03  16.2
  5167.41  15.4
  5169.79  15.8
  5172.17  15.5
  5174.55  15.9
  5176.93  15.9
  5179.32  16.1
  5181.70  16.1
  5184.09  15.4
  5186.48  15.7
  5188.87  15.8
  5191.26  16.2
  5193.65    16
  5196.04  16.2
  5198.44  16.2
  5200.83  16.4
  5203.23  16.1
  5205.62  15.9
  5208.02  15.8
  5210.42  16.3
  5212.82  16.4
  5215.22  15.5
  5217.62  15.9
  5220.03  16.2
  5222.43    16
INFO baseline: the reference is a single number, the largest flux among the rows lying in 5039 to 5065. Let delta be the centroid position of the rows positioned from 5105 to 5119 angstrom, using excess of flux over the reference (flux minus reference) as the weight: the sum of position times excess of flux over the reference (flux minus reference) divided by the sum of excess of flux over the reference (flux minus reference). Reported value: 5111.3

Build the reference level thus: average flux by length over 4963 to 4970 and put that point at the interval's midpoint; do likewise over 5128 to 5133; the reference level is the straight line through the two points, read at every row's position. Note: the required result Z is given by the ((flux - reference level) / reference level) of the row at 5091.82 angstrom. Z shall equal 0.027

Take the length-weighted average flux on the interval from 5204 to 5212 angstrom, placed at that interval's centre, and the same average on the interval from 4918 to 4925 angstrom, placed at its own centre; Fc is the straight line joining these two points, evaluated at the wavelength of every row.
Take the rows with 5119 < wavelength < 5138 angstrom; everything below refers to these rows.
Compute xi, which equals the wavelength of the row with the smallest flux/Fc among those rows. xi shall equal 5127.11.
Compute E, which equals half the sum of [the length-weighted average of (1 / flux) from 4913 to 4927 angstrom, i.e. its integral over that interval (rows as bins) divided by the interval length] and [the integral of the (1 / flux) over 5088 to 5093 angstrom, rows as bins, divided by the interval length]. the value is 0.0597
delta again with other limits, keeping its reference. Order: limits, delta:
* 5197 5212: 5204.8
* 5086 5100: 5092.9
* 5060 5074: 5066.9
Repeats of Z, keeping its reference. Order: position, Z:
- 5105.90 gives -0.008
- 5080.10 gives 0.014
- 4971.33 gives 0.024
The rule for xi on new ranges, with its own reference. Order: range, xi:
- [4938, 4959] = 4957.61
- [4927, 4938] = 4932.56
